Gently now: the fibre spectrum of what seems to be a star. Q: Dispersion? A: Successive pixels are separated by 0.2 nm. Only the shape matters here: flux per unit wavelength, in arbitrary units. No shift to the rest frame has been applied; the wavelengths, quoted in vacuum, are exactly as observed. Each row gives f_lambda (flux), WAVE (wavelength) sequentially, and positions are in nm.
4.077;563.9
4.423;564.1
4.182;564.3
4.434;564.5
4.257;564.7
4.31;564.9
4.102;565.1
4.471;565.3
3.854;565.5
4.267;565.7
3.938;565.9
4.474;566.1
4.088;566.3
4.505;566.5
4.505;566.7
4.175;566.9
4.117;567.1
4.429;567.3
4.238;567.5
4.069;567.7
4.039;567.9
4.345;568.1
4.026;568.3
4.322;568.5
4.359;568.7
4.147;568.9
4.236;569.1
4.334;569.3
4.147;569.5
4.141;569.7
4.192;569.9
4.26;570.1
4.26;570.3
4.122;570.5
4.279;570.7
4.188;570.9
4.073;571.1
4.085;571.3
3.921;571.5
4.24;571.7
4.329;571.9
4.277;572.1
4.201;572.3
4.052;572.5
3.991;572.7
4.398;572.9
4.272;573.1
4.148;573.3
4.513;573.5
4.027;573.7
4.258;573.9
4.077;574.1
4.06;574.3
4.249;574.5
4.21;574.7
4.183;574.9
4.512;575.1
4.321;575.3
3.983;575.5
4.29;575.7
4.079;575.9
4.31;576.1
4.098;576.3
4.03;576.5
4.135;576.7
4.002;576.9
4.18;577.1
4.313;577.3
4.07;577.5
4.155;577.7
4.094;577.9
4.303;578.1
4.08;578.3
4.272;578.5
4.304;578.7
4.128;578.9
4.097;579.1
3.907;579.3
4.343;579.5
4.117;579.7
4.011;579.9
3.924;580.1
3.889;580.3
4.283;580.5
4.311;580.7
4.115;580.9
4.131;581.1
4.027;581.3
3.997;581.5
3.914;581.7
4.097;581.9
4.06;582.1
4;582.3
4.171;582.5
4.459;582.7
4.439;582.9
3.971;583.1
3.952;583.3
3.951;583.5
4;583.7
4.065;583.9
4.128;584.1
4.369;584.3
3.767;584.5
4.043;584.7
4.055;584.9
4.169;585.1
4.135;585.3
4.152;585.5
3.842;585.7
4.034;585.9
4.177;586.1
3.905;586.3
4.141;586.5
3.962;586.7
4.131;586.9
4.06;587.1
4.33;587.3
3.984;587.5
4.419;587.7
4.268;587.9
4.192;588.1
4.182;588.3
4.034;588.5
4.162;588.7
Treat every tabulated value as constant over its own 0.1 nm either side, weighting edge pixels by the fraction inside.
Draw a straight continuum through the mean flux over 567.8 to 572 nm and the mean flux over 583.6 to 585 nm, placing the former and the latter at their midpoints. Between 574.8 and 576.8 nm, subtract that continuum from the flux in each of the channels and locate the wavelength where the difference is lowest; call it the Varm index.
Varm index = 575.5 nm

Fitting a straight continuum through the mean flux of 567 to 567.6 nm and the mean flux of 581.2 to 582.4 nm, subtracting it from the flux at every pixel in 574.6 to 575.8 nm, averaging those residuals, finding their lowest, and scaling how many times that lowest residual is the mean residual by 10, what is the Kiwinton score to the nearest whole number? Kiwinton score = -11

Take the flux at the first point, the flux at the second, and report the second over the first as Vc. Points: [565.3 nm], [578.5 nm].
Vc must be 0.96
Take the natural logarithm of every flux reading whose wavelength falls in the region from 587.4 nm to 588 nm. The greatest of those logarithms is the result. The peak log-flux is 1.49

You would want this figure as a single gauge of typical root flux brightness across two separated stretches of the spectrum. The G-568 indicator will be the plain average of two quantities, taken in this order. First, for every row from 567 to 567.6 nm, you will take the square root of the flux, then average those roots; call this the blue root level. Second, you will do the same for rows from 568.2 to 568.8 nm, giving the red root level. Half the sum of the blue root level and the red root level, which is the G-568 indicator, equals 2.06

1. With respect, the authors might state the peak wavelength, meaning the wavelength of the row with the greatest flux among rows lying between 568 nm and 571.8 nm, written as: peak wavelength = 568.7 nm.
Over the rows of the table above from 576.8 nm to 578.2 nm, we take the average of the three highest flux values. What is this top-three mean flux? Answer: 4.27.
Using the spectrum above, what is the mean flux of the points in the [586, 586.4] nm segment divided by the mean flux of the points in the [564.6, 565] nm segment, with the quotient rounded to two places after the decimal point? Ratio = 0.94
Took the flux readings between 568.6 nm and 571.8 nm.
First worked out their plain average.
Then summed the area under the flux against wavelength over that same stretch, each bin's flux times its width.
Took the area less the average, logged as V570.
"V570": 9.21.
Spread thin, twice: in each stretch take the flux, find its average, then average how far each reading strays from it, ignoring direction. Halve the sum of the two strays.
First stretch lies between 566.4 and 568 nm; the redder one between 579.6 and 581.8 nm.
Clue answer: 0.140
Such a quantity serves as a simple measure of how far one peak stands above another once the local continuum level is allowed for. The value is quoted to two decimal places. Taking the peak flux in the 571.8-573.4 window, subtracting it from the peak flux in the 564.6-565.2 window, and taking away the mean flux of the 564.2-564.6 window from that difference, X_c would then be -4.40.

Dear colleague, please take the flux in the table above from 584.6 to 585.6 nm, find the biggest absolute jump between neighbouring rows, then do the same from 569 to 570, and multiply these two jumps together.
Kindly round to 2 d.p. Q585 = 0.02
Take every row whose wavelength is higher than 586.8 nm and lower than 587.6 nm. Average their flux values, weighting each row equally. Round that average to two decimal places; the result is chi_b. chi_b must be 4.13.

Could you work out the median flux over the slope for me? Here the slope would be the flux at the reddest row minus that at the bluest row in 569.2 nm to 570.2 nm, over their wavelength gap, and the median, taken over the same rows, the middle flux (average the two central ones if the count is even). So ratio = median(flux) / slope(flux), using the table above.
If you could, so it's -45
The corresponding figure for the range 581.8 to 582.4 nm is -17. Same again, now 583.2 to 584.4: 10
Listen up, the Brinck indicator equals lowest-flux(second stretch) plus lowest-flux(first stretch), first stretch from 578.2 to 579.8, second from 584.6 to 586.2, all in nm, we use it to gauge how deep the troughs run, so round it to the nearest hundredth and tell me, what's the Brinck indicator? 7.75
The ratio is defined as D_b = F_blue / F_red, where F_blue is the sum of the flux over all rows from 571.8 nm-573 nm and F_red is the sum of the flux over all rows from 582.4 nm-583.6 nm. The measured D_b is 1.01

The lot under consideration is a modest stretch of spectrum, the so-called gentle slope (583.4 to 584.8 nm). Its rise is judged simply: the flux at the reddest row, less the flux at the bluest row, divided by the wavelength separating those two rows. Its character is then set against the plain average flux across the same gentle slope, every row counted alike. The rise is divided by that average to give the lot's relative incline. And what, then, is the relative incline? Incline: 0.019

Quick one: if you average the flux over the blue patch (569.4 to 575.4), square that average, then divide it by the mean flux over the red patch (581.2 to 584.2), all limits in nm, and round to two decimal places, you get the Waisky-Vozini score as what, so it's 4.32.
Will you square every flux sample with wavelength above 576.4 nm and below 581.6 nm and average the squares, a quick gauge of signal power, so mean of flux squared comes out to 17.0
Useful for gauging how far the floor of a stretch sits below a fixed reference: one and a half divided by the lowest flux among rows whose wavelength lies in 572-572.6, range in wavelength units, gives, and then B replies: 0.370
